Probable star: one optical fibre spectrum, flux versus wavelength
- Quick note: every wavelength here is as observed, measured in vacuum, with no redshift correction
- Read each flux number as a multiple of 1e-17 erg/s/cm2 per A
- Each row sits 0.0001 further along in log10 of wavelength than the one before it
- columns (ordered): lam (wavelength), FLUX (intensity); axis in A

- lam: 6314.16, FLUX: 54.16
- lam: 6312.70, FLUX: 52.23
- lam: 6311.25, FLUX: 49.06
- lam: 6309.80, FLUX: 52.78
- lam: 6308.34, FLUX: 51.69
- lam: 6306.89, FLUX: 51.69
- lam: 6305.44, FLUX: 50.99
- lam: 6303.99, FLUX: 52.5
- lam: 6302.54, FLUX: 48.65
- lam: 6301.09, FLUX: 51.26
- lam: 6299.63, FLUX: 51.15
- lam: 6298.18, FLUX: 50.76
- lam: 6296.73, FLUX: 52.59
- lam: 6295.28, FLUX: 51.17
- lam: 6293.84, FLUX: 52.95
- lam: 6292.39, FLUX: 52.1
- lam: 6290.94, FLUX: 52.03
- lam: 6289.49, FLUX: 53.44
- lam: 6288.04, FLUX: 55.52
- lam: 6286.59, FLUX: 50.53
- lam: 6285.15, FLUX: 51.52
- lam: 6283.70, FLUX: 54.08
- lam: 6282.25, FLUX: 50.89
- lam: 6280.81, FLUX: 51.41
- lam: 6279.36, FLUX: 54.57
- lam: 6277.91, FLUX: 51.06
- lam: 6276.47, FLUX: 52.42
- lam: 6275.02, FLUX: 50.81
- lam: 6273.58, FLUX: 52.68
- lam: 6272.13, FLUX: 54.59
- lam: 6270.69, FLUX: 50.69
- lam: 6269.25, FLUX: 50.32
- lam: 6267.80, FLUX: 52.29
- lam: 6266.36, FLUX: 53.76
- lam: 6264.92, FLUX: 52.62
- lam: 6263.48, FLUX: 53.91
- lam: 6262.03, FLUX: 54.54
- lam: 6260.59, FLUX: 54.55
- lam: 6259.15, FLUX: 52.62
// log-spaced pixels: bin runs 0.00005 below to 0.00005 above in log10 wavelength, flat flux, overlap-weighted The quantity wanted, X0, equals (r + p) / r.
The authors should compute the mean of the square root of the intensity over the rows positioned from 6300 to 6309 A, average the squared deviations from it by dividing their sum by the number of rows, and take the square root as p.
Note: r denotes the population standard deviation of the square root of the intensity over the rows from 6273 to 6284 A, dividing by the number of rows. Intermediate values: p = 0.085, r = 0.094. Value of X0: 1.9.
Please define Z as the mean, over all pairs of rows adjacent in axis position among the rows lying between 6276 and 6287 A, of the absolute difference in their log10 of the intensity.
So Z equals 0.0181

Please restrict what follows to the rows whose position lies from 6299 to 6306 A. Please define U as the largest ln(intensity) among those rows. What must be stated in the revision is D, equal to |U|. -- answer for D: 3.96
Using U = 3.96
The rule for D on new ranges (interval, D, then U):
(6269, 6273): 4.00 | 4.00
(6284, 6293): 4.02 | 4.02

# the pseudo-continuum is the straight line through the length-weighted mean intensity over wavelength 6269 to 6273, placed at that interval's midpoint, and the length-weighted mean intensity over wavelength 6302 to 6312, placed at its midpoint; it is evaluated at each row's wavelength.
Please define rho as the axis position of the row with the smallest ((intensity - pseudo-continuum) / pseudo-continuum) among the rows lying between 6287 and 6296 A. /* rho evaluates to 6295.28 A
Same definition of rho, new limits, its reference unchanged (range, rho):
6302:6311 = 6302.54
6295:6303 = 6302.54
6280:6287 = 6286.59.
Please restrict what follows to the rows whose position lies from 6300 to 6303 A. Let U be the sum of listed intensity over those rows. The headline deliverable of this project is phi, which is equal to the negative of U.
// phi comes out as -100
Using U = 100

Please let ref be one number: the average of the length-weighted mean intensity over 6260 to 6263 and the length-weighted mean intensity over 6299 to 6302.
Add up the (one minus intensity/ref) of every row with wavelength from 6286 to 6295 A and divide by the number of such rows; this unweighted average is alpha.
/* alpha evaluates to -0.002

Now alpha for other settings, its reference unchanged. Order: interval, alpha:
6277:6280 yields -0.003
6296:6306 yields 0.029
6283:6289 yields -0.005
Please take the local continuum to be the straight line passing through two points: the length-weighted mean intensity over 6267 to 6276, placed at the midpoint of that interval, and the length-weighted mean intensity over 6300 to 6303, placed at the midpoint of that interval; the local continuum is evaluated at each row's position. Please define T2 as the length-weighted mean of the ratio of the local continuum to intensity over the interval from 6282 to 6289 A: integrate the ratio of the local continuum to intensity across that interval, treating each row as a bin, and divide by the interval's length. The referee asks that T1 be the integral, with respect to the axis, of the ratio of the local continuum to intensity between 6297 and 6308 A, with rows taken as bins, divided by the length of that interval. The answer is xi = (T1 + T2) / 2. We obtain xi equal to 0.975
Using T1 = 0.979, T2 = 0.971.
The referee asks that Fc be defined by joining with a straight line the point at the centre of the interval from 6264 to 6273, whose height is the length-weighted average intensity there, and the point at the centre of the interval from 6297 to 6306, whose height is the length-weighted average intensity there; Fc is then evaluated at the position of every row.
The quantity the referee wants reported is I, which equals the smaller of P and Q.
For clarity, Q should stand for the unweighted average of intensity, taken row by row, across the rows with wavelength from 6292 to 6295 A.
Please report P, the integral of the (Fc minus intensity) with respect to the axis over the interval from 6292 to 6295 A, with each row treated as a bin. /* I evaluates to -3.2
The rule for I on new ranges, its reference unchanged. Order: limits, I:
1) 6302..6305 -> 0.4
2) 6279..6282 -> -1.7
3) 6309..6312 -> -1.2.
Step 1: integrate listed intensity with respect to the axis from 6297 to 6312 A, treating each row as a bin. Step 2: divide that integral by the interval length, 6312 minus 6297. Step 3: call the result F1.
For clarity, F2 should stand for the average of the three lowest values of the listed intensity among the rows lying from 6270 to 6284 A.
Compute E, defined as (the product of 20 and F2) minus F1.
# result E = 965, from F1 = 51.1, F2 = 50.8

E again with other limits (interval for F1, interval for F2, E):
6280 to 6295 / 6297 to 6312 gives 937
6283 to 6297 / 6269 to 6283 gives 960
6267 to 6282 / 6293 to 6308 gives 951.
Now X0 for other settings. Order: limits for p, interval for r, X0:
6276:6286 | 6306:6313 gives 2.1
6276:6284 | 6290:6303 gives 2.2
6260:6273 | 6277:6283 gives 2.0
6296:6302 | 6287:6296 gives 1.5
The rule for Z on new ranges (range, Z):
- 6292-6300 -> 0.0105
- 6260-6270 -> 0.0089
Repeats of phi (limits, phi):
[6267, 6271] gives -153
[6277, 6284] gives -262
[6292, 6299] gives -260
